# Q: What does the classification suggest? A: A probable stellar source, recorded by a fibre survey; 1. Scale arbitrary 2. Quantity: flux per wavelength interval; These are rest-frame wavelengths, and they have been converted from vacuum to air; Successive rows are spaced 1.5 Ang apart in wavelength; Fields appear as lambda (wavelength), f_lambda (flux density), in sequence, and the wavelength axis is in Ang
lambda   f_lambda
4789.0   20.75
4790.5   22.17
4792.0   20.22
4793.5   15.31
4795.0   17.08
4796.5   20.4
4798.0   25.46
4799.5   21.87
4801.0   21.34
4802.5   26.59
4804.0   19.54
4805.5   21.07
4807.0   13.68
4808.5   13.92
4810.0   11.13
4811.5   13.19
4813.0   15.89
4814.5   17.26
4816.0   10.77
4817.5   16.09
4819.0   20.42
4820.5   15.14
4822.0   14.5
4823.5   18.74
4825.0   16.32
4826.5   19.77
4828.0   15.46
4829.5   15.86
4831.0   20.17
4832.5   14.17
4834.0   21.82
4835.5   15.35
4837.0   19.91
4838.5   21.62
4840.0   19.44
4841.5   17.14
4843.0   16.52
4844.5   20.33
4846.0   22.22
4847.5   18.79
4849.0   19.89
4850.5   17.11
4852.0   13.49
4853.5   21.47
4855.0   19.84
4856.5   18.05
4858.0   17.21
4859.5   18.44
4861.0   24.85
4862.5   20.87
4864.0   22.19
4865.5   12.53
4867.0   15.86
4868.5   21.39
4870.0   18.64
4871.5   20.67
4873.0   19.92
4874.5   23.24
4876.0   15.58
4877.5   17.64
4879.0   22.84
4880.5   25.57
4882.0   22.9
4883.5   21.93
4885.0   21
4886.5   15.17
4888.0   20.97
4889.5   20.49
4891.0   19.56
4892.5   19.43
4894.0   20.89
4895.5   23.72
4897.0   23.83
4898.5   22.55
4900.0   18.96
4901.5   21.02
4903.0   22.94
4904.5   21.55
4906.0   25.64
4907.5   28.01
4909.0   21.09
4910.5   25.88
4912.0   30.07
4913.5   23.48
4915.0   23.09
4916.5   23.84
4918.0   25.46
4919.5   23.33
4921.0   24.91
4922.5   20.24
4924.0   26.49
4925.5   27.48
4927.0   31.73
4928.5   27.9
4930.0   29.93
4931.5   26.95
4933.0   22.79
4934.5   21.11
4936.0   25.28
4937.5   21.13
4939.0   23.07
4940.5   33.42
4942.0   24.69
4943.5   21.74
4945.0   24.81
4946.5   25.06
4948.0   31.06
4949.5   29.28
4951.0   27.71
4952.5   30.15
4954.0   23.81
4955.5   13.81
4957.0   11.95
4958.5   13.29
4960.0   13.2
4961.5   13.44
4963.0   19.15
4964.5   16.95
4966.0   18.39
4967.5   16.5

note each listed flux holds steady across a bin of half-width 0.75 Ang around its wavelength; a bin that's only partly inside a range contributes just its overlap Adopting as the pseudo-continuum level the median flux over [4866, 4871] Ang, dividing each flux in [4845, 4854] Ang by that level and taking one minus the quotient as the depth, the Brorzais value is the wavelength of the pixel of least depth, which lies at 4846.0 Ang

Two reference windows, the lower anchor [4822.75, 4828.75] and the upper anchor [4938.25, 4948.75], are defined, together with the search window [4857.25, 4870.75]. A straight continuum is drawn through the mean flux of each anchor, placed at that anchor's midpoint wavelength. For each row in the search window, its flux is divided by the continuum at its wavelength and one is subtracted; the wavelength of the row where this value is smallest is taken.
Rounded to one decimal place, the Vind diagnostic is 4865.5 Ang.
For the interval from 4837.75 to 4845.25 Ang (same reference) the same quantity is 4843.0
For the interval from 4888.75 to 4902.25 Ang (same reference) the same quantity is 4900.0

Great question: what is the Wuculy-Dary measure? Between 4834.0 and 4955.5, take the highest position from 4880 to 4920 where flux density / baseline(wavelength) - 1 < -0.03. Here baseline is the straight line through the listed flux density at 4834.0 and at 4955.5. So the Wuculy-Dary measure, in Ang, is 4886.5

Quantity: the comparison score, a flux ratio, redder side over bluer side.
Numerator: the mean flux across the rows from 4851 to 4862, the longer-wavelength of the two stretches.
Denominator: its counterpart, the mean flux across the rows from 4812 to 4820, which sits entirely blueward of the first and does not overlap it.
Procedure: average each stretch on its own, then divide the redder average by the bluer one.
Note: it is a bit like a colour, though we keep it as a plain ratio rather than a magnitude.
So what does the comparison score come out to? 1.2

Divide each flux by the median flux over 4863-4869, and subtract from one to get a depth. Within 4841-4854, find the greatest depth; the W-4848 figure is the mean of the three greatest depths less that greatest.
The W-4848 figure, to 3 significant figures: -0.119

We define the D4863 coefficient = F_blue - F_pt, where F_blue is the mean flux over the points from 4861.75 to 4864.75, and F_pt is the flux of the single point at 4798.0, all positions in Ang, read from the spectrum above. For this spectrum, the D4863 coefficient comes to -3.9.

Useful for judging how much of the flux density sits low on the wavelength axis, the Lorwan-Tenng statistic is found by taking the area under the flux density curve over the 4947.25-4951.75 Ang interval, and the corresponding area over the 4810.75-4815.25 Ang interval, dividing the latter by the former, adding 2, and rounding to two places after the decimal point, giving 2.53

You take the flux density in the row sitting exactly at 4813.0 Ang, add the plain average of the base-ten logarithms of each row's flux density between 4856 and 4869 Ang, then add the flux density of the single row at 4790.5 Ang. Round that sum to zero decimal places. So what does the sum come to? 39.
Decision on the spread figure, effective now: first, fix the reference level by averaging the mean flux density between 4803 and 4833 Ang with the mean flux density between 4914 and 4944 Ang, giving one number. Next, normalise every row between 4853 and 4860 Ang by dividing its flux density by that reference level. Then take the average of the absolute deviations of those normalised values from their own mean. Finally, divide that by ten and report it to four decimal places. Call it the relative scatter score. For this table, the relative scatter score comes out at 0.0064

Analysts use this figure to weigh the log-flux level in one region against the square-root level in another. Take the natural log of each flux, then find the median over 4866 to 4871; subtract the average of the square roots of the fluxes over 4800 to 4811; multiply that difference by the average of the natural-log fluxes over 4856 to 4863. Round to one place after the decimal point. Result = -3.9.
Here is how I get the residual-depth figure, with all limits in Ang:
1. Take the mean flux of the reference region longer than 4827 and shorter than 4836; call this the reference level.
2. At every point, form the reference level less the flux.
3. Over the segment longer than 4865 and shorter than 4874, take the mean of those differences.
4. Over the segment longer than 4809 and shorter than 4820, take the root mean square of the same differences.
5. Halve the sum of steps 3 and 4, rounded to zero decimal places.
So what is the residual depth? 1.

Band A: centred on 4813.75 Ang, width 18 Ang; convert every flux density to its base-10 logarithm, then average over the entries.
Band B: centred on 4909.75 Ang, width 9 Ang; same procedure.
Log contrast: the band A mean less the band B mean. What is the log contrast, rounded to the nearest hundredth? -0.23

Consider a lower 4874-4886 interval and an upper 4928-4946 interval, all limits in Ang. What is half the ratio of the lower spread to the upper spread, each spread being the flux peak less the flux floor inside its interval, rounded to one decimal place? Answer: 0.4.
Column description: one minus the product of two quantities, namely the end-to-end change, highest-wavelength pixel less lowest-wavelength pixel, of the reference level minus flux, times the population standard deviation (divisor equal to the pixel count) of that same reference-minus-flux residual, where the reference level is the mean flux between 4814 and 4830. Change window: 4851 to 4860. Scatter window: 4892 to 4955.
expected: 18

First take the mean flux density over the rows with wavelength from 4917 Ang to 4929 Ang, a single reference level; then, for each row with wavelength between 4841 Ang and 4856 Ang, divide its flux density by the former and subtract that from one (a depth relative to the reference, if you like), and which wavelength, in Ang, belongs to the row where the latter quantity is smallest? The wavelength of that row 4846.0 Ang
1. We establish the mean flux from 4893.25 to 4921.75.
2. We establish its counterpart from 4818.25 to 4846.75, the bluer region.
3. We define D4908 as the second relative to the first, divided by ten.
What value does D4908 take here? 0.077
